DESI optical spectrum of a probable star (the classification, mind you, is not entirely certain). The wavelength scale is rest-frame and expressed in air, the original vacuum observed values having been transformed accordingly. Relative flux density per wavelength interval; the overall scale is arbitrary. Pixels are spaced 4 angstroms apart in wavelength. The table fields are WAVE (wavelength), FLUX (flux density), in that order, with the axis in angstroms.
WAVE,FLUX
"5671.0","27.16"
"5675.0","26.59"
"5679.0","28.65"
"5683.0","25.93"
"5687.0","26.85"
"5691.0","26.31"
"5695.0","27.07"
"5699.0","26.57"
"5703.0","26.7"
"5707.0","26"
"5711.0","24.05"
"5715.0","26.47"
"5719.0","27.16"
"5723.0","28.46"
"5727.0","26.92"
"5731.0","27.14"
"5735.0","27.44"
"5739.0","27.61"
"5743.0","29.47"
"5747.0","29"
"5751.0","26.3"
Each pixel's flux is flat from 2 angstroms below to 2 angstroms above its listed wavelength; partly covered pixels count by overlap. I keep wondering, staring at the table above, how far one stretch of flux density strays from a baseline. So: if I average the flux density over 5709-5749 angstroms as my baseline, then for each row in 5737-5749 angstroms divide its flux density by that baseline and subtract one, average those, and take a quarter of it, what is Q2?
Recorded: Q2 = 0.012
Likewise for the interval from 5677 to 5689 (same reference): -0.002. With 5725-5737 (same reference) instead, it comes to -0.002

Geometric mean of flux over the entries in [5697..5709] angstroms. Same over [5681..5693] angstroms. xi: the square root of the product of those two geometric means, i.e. 26.4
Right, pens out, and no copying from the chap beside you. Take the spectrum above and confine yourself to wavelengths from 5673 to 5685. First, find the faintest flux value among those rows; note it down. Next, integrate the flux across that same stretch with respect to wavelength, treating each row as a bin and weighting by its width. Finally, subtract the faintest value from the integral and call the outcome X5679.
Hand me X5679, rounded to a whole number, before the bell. 299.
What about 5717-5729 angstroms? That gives 303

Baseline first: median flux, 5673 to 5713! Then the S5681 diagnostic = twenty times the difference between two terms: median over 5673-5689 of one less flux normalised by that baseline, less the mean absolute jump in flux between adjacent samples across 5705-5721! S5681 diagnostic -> -34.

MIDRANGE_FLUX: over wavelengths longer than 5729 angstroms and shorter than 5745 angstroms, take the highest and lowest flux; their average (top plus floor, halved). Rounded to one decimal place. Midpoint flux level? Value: 28.3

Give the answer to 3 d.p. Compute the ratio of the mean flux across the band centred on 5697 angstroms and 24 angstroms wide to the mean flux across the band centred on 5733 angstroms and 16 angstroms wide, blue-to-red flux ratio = 0.975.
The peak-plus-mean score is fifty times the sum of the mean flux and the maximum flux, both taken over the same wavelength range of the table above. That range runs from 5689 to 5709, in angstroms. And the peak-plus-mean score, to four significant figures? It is 2680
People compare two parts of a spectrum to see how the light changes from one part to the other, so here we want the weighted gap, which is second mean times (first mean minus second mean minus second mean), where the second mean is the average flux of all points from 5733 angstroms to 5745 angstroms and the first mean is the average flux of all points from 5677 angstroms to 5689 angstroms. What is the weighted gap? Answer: -823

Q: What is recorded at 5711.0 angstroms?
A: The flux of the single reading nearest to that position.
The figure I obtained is 24.05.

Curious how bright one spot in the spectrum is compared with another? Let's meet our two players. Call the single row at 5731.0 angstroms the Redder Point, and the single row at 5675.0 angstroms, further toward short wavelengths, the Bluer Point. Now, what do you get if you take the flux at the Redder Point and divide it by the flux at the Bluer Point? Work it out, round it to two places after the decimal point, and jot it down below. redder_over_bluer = 1.02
